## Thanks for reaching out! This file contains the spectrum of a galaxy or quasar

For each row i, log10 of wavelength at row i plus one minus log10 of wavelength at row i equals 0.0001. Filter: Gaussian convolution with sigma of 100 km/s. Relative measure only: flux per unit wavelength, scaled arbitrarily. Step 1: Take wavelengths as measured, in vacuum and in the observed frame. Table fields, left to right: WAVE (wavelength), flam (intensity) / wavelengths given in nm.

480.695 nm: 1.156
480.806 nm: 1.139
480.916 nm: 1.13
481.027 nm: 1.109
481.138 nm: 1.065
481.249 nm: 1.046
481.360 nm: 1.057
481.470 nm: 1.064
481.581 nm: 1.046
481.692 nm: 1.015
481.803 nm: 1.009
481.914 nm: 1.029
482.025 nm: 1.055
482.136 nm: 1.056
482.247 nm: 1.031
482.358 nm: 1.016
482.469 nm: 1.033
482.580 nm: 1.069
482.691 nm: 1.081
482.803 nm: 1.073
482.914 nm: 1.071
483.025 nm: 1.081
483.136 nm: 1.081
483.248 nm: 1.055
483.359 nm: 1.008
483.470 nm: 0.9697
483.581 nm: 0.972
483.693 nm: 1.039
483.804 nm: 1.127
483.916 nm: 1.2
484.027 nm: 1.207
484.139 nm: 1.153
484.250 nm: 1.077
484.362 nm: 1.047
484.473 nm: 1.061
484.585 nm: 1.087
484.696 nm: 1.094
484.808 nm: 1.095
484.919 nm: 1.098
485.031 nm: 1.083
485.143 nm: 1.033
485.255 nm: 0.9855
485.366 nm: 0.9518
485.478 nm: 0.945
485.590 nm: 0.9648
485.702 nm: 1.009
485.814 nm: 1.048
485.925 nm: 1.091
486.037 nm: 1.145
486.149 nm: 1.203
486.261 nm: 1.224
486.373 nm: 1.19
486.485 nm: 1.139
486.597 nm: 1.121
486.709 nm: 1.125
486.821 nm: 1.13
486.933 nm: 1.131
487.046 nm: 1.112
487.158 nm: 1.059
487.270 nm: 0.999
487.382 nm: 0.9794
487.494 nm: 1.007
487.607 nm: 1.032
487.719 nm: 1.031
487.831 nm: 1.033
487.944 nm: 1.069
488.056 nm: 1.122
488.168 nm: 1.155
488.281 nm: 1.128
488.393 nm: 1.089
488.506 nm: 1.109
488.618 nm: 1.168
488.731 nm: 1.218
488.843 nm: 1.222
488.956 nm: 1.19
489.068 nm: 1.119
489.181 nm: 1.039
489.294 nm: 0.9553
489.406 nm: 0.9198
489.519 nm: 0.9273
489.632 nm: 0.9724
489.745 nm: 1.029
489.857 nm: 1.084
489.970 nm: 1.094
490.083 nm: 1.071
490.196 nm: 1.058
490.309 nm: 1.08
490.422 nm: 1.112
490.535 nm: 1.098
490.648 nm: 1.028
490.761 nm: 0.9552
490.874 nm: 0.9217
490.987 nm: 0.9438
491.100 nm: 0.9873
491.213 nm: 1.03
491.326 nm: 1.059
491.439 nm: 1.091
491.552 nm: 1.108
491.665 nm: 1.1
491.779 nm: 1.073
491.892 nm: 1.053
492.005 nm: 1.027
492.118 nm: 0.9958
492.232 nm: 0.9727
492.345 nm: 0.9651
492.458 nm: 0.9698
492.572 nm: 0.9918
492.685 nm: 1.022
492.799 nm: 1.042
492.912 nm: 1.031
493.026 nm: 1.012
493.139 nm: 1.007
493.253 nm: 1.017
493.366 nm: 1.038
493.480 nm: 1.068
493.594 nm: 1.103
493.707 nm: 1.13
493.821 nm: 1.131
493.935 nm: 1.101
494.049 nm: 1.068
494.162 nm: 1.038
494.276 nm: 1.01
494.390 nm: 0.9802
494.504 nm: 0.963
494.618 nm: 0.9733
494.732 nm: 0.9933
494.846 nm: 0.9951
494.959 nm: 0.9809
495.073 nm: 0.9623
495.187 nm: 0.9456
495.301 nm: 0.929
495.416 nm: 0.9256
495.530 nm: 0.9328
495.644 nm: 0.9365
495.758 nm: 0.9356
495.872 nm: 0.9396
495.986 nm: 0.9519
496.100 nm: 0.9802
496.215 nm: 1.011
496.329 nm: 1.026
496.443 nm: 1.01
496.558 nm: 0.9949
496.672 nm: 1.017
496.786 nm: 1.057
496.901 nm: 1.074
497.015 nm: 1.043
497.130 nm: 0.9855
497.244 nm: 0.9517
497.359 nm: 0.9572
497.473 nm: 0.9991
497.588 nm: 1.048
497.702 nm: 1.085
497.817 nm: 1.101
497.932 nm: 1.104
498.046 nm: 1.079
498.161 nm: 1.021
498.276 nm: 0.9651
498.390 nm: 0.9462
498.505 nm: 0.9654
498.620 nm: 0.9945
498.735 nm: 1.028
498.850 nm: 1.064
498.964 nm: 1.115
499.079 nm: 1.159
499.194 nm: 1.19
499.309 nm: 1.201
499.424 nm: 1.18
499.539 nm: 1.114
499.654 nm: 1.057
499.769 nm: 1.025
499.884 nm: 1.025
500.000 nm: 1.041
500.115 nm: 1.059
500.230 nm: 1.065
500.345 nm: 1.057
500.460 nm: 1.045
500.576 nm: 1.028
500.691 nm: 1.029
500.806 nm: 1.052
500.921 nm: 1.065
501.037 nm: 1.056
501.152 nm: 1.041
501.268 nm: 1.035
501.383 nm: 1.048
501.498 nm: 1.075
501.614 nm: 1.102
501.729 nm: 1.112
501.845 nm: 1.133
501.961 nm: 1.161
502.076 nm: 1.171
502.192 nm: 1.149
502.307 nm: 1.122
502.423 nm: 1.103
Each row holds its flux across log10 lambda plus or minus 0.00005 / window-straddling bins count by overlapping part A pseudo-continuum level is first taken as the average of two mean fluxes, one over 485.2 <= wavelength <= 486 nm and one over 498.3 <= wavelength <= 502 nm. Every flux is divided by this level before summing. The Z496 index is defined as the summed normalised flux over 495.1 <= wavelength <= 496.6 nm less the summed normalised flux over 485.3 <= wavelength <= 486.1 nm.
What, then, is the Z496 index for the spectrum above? 5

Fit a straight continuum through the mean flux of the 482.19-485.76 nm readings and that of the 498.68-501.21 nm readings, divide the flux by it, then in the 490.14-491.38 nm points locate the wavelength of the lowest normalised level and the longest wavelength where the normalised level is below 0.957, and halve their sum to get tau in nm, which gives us 490.99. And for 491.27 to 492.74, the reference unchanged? 492.46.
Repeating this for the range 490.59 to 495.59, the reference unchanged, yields 495.47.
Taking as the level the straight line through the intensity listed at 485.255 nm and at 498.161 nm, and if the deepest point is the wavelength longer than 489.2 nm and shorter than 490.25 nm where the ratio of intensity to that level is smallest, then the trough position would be 489.406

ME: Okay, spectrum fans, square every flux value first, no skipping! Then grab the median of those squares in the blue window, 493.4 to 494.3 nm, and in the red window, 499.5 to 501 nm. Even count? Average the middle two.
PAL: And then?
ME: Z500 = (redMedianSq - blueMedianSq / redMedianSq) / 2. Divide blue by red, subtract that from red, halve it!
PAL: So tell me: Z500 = 0.02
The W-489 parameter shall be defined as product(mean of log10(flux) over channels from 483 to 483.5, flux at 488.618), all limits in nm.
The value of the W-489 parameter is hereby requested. 0.019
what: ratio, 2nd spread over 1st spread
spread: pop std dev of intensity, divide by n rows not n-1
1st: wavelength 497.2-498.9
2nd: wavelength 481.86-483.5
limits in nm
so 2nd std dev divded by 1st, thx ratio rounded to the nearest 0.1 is 0.6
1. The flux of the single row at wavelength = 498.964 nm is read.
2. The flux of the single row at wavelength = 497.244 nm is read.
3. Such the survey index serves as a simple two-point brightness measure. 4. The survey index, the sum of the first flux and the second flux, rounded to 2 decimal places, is 2.07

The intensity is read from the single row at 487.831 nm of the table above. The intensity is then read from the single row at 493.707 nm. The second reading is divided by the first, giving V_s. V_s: 1.09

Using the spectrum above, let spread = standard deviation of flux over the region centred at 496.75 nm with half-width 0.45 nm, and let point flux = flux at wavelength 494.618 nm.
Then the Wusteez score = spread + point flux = 1.00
